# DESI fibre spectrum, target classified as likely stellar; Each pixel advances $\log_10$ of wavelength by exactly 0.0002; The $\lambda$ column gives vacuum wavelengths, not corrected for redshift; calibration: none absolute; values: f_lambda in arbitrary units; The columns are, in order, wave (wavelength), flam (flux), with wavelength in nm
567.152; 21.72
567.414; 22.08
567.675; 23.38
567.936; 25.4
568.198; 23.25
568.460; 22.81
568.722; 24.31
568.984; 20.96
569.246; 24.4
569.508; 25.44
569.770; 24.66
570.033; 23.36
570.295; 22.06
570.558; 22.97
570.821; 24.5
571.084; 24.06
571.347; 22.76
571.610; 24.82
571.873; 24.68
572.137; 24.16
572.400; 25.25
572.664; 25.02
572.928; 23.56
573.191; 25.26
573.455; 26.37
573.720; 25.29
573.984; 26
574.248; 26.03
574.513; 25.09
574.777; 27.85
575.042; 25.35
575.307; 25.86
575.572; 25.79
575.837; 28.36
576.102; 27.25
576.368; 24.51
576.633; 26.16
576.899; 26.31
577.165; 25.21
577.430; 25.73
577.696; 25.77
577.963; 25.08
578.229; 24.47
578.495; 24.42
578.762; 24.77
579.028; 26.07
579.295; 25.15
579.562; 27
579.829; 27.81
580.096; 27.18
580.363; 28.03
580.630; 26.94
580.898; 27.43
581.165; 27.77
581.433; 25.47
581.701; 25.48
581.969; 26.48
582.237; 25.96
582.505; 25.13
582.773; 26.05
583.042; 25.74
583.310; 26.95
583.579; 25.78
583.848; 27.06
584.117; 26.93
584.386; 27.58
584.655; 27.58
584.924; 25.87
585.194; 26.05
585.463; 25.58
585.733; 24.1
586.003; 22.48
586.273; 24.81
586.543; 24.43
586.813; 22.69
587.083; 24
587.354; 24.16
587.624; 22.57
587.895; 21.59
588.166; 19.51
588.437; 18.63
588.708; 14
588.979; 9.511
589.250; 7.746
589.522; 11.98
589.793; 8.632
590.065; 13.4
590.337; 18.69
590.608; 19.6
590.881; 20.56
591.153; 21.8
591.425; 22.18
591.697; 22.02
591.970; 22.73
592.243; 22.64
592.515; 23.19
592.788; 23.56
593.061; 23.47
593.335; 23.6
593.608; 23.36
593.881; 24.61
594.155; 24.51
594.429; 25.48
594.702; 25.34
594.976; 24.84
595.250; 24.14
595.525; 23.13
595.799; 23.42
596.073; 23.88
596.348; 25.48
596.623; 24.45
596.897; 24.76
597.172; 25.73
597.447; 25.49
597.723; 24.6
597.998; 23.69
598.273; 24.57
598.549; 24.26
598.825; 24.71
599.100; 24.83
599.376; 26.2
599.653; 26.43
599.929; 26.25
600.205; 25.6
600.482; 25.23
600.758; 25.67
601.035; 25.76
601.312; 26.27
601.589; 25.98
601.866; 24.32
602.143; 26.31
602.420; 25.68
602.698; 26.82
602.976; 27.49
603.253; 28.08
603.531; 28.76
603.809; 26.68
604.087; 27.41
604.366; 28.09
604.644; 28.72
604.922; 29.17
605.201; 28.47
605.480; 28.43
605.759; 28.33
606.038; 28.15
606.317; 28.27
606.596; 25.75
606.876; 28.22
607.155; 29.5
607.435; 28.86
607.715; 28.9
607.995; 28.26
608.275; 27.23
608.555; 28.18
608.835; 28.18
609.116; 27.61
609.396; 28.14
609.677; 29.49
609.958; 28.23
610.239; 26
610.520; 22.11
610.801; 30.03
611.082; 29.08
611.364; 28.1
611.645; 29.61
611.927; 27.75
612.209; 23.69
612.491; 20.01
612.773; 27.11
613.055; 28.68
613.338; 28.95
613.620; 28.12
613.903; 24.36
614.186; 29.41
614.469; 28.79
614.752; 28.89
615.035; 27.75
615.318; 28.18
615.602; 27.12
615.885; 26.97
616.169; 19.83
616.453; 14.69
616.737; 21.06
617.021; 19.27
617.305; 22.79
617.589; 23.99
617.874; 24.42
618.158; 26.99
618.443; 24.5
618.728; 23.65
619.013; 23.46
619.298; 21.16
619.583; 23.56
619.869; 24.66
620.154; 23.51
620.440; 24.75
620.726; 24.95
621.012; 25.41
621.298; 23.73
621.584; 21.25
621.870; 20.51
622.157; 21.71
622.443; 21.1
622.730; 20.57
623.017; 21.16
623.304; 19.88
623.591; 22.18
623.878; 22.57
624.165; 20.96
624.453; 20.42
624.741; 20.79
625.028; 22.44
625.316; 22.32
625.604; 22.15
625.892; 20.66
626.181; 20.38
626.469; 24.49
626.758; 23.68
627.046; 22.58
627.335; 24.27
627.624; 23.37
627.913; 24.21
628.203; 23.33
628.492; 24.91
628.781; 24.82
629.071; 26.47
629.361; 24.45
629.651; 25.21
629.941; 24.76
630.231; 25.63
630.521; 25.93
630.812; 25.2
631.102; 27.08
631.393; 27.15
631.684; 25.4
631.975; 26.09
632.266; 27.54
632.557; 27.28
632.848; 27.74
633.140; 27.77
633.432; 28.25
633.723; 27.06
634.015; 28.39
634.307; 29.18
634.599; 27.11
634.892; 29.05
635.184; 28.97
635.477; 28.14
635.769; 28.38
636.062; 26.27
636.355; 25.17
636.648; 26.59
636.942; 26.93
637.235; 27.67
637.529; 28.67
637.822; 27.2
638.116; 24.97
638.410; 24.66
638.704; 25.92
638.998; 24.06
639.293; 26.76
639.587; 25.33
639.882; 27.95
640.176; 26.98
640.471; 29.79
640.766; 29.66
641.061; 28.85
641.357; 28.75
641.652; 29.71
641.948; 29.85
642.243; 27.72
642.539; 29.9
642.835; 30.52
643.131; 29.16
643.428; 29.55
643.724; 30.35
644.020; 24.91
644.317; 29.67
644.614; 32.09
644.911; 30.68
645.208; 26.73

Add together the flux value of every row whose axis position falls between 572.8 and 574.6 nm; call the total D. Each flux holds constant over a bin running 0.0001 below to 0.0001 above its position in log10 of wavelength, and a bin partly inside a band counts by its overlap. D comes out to 178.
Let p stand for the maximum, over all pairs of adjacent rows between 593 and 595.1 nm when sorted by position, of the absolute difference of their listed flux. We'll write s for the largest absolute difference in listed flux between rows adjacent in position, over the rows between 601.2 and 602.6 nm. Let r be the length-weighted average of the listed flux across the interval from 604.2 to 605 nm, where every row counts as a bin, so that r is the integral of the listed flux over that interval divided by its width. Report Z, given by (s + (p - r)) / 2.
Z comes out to -12.7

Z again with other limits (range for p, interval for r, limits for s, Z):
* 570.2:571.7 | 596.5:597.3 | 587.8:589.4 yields -9.2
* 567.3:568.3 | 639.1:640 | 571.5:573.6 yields -11.3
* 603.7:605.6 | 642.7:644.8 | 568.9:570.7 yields -12.7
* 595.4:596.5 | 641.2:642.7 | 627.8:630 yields -12.8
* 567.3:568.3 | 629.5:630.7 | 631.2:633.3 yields -10.7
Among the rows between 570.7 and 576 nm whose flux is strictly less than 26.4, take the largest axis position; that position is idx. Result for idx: 575.572 nm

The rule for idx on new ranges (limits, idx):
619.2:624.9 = 624.741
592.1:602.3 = 602.143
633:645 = 644.020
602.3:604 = 602.420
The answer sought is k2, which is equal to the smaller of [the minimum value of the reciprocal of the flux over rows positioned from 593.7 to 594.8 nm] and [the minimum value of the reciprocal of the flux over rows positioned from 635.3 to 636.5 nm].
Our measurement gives 0.0352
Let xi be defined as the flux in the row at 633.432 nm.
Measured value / 28.25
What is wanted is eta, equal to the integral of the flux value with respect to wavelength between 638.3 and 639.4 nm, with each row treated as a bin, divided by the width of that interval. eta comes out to 25.3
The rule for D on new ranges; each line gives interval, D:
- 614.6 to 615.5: 85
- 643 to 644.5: 144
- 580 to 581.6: 163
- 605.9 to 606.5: 56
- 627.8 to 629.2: 124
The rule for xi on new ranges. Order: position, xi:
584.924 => 25.87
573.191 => 25.26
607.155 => 29.5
